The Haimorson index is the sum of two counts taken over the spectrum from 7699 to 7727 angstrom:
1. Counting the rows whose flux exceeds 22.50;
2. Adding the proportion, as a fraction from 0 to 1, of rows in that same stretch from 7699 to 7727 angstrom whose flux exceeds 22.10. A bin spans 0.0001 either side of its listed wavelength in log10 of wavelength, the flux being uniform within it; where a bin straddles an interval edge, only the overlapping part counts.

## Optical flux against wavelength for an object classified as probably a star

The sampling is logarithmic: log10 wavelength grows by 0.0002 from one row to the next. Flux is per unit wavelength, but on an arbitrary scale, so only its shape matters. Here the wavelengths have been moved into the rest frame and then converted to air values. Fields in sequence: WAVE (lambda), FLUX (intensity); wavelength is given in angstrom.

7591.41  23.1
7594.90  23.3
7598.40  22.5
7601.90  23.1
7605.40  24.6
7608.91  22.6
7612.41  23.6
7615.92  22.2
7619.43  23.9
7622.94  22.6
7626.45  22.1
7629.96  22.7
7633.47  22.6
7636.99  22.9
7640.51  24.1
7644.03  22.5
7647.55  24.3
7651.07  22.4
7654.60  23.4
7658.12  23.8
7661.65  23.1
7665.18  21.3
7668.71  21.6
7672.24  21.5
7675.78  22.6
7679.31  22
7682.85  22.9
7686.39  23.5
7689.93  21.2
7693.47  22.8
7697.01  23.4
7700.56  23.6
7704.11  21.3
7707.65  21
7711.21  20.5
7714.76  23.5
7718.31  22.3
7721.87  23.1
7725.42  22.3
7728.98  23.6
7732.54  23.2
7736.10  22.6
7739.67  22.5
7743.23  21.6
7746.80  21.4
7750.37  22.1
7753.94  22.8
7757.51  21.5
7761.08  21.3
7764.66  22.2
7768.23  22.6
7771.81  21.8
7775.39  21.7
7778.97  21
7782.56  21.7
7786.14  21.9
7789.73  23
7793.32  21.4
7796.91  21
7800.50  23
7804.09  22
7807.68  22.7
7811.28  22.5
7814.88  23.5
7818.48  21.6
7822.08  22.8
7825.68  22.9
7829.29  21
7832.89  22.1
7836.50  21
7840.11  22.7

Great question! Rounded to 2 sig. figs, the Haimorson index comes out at 3.6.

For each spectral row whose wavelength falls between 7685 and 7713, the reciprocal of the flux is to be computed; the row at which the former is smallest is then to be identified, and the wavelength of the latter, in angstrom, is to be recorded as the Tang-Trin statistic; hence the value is 7700.56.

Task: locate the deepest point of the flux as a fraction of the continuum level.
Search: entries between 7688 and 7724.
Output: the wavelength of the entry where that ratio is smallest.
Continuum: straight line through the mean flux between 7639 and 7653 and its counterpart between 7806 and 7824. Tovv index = 7711.21 angstrom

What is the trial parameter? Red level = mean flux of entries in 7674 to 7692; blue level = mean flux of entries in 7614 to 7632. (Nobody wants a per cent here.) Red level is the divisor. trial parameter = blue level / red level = 1.01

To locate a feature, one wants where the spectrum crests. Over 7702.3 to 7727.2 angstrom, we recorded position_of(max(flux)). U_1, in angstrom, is 7714.76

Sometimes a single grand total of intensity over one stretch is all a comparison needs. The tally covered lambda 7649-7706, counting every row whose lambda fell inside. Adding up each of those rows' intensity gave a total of 360.4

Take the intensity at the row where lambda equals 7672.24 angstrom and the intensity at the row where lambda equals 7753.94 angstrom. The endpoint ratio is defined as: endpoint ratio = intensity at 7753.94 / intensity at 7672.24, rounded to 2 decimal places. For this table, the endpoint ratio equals 1.06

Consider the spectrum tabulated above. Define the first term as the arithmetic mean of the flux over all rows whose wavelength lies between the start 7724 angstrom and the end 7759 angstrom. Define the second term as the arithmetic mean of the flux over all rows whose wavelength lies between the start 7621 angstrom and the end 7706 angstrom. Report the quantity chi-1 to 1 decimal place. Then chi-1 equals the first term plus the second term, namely 45.0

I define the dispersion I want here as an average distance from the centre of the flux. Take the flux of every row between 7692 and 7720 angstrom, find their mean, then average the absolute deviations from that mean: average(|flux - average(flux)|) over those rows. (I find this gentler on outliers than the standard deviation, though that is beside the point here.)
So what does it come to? 1.0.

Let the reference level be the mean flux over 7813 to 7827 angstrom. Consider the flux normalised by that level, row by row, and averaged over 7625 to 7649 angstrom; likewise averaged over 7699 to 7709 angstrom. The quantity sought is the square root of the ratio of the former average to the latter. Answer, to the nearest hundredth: 1.02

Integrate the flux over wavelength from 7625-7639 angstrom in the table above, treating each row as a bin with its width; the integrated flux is 317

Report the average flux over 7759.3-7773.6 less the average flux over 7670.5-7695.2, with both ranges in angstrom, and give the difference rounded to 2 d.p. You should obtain -0.38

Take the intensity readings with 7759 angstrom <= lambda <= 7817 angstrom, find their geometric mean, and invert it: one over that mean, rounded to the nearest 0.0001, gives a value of 0.0453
